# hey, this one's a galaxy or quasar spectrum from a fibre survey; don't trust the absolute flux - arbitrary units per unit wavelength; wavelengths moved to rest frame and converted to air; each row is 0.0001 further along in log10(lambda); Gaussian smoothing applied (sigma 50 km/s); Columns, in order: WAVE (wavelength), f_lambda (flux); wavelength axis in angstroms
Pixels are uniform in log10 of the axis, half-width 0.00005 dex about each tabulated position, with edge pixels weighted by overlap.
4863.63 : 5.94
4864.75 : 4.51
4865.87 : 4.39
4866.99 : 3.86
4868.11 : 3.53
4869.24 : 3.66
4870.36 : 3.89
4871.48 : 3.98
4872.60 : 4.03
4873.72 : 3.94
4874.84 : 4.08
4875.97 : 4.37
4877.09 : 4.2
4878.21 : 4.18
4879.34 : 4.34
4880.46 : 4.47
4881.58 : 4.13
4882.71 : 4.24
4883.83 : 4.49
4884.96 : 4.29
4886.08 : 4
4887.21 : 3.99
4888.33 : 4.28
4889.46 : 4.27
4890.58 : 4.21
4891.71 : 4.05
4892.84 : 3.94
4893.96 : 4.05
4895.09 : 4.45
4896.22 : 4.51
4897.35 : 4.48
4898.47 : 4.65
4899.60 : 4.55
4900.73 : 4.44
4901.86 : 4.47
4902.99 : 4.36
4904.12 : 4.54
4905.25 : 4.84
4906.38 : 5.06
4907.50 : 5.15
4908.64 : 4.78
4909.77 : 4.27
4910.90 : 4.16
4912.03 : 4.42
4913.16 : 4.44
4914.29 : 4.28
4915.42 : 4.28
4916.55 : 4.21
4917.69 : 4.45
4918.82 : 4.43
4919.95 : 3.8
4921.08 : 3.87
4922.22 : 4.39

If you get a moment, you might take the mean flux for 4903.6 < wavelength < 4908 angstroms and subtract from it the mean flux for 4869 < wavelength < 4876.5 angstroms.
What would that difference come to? 0.9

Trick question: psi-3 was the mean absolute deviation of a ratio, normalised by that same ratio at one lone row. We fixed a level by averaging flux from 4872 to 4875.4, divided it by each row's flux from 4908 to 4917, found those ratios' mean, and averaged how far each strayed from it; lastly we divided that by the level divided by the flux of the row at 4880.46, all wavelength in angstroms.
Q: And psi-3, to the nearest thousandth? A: 0.033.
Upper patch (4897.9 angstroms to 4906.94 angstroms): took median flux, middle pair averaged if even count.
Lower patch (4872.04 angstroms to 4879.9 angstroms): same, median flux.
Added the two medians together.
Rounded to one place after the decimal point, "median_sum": 8.7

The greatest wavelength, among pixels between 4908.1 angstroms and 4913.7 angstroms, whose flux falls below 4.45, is 4913.16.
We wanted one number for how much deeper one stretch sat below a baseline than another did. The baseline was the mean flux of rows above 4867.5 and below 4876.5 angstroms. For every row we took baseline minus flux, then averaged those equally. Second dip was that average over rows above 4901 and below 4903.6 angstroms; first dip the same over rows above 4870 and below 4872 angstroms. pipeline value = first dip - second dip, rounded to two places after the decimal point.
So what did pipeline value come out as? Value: 0.48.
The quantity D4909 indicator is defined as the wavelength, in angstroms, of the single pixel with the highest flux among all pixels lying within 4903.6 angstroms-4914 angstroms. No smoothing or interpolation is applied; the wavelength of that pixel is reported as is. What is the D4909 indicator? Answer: 4907.50 angstroms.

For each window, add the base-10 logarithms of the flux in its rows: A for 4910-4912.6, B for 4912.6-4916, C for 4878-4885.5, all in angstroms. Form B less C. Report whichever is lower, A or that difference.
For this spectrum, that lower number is -2.5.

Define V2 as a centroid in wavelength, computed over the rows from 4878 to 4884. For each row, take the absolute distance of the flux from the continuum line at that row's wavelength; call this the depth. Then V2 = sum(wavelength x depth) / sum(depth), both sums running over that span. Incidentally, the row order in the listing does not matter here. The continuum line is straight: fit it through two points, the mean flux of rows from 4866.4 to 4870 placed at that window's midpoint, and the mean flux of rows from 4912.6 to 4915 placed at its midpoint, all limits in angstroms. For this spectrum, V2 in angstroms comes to 4881.1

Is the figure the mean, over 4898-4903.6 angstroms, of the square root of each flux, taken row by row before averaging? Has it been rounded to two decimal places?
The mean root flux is 2.12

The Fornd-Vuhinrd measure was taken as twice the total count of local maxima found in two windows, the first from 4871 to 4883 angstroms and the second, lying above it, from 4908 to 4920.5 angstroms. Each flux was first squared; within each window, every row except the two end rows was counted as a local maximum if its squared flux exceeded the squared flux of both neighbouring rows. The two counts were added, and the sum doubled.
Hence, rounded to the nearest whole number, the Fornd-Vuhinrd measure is 10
